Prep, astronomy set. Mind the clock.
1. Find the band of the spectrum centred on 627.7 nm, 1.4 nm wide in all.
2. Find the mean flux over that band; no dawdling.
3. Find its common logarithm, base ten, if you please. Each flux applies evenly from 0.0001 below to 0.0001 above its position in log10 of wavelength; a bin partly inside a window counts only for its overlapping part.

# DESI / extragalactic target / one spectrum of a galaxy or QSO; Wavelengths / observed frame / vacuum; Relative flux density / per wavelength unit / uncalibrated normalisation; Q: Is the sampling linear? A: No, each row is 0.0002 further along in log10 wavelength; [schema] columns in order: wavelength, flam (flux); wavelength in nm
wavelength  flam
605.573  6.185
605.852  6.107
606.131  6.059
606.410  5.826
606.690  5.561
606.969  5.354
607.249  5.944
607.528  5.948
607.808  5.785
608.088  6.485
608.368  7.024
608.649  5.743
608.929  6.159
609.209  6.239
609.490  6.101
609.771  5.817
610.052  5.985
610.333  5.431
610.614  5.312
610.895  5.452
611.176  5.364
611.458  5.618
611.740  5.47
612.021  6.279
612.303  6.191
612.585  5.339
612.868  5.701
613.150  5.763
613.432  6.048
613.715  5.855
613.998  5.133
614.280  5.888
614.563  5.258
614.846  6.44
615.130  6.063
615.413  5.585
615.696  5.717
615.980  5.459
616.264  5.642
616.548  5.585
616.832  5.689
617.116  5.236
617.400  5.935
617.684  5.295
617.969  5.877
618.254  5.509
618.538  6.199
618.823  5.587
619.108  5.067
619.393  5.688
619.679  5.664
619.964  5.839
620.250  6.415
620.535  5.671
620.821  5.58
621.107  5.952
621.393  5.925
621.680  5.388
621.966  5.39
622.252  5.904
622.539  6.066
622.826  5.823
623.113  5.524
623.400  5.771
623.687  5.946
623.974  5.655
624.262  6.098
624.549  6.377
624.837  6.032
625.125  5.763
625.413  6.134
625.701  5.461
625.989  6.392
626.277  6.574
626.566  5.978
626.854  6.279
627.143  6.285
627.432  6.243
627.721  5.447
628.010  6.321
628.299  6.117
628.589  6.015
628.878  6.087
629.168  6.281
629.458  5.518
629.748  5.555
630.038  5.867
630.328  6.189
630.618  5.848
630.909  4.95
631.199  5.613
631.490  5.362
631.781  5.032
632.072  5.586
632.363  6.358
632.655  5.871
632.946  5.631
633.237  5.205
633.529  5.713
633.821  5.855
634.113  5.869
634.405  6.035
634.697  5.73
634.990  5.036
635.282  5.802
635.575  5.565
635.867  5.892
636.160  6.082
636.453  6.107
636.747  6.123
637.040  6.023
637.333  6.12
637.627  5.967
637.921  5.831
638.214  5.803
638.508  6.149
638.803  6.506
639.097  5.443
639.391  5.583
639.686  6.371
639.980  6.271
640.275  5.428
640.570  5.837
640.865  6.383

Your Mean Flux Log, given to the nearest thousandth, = 0.784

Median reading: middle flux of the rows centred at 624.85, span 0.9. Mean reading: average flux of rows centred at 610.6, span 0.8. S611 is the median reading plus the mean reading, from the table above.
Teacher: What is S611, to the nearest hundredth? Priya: 11.43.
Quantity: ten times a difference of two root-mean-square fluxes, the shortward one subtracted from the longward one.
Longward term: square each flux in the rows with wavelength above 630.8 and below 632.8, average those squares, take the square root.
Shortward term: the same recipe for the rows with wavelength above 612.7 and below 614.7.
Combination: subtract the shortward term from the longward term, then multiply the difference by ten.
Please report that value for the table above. -1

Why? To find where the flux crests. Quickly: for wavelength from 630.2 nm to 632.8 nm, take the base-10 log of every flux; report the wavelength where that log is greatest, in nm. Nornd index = 632.363 nm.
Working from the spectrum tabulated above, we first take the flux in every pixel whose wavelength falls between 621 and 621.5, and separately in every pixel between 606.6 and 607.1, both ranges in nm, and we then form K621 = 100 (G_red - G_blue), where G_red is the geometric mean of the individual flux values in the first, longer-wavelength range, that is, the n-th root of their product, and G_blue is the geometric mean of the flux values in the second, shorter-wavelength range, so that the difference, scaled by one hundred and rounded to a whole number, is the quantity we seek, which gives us 48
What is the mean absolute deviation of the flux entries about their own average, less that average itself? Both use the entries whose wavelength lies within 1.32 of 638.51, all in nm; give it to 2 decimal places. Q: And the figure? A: -5.70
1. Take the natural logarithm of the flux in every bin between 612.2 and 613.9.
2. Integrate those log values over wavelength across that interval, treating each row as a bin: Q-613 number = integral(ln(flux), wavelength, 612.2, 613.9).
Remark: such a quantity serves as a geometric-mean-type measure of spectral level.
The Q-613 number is 2.98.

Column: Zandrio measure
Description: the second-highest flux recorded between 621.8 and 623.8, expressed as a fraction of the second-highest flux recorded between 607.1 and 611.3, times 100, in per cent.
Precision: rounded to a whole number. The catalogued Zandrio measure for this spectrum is 92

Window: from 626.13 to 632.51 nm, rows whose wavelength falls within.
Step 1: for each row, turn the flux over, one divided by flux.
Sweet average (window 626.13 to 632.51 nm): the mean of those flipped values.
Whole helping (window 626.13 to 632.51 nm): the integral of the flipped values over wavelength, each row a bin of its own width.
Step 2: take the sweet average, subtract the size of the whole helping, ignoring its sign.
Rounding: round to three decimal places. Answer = -0.919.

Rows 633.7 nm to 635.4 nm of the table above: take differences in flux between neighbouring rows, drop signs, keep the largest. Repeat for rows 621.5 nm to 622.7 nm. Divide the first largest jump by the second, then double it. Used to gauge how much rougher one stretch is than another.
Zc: 3.0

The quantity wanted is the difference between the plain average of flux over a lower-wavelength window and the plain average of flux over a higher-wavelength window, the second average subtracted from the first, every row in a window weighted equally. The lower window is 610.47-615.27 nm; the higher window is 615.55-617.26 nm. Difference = 0.16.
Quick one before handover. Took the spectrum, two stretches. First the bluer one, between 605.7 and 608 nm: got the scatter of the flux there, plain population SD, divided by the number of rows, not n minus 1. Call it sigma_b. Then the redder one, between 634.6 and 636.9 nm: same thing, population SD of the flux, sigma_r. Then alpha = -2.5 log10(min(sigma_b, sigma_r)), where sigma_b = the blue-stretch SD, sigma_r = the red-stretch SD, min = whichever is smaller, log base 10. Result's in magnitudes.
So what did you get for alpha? 1.55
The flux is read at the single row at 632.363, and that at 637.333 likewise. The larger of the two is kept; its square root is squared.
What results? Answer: 6.36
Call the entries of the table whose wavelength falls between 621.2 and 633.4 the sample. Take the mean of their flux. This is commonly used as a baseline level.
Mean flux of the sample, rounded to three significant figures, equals 5.85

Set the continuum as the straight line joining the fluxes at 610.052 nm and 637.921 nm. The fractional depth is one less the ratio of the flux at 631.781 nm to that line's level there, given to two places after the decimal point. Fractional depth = 0.14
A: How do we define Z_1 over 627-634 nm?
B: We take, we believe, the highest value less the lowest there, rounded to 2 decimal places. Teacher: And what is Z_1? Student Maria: 1.41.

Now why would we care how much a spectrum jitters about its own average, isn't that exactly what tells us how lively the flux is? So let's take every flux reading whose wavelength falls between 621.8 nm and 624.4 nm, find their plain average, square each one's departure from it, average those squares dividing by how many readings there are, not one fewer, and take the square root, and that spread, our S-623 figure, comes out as 0.23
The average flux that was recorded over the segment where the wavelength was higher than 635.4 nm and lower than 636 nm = 5.73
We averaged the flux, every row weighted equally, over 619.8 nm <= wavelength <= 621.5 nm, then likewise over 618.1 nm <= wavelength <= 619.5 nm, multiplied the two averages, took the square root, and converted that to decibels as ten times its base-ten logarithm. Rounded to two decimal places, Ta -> 7.60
